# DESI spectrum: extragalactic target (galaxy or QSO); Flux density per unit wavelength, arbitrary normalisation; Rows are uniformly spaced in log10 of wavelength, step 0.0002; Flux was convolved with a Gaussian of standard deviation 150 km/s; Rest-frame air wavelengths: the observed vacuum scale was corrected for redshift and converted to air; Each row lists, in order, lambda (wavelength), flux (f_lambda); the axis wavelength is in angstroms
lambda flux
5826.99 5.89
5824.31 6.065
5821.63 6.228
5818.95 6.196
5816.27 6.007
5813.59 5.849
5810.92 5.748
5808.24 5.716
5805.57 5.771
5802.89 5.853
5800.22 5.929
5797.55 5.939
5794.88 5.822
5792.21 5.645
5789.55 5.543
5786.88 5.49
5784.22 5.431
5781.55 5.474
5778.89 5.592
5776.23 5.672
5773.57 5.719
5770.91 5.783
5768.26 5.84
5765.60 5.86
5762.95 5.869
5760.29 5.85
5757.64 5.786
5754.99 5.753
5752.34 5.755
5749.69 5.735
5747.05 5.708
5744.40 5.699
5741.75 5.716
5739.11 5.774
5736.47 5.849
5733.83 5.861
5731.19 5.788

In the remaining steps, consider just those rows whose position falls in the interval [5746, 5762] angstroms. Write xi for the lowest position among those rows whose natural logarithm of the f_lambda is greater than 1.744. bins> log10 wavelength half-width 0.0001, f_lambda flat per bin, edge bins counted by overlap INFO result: 5749.69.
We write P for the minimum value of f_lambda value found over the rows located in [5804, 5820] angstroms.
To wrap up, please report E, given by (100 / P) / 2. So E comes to 8.75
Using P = 5.716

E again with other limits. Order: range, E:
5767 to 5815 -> 9.21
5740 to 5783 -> 9.13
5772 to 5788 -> 9.21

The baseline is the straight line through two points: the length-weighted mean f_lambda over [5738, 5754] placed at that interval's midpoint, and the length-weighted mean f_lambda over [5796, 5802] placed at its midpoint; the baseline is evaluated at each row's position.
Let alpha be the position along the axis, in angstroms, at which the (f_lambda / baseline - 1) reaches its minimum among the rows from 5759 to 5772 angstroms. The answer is 5770.91 angstroms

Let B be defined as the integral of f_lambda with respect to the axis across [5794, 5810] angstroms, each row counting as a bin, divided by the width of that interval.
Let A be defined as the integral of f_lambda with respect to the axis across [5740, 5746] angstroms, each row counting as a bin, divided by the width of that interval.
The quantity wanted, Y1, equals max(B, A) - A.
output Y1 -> 0.13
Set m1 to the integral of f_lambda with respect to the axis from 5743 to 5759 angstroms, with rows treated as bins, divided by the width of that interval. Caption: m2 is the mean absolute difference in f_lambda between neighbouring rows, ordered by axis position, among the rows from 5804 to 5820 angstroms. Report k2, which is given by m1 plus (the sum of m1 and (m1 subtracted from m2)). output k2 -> 5.85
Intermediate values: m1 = 5.74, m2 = 0.107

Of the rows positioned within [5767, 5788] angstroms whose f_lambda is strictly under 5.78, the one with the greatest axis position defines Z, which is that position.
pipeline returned 5786.88 angstroms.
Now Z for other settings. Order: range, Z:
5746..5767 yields 5754.99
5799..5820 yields 5810.92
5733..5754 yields 5752.34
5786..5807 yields 5805.57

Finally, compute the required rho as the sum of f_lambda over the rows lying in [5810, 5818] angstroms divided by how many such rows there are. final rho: 5.87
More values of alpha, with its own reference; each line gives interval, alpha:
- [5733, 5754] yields 5747.05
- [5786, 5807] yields 5786.88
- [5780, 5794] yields 5784.22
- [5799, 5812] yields 5808.24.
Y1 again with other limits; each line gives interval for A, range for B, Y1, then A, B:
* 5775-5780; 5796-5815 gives 0.20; 5.63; 5.83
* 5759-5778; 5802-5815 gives 0.00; 5.79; 5.79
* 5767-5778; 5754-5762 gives 0.05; 5.75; 5.80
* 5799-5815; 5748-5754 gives 0.00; 5.81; 5.75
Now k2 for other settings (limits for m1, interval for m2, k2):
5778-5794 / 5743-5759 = 5.55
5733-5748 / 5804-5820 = 5.87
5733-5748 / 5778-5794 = 5.84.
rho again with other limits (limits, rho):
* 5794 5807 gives 5.86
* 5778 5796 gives 5.57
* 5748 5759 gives 5.76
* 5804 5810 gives 5.74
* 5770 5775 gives 5.75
